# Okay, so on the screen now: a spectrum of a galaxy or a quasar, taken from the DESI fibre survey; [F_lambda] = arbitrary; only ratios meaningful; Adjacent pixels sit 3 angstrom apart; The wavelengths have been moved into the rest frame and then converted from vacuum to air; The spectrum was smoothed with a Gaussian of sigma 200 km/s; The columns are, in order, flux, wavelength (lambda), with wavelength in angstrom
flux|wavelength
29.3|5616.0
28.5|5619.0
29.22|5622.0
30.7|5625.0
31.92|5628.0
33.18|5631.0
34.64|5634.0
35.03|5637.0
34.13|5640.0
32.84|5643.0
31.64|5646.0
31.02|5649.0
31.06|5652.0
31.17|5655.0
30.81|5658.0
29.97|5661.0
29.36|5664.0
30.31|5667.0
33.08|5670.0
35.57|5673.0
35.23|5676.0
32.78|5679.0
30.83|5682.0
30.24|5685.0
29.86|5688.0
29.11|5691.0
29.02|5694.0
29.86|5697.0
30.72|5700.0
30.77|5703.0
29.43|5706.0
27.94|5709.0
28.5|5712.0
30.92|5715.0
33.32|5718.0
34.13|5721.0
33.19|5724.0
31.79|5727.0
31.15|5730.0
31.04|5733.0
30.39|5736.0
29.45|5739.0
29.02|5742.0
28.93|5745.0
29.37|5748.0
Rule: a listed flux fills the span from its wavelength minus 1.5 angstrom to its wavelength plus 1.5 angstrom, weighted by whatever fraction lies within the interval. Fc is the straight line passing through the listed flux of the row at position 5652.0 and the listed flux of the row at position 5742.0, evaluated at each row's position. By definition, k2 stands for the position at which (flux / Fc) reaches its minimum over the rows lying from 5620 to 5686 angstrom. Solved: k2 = 5622.0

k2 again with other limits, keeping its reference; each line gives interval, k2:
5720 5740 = 5739.0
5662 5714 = 5709.0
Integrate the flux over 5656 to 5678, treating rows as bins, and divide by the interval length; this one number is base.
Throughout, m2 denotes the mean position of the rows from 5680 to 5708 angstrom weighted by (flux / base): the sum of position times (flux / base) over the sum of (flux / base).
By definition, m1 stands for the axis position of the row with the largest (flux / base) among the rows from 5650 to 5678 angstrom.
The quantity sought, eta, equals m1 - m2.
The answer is -21.0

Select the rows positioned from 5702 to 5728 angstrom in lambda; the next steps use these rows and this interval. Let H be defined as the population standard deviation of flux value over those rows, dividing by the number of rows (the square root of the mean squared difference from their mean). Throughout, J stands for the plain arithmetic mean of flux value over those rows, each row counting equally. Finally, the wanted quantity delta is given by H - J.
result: -29.0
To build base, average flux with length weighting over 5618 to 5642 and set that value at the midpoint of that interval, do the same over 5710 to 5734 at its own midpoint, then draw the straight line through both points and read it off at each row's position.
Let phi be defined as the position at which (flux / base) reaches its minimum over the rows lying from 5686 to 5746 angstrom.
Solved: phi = 5709.0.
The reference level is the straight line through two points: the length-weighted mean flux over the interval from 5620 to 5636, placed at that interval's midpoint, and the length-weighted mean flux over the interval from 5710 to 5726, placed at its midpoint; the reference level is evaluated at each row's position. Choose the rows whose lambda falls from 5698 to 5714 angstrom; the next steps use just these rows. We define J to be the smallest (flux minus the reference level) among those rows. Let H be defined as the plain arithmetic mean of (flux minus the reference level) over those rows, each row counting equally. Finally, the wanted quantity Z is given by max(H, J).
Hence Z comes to -2.4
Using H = -2.4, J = -3.9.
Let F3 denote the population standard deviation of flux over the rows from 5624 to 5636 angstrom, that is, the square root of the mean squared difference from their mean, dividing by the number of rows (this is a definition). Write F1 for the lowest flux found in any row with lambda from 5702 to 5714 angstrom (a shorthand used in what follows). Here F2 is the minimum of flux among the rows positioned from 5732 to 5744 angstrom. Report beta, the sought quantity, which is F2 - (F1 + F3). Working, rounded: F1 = 27.94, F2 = 29.02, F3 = 1.5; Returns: -0.4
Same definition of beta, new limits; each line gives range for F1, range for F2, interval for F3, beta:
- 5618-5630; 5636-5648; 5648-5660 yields 3.0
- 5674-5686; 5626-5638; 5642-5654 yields 0.9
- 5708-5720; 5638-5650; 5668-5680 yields 1.8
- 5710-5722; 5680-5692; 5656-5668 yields 0.1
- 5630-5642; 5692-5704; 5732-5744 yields -4.9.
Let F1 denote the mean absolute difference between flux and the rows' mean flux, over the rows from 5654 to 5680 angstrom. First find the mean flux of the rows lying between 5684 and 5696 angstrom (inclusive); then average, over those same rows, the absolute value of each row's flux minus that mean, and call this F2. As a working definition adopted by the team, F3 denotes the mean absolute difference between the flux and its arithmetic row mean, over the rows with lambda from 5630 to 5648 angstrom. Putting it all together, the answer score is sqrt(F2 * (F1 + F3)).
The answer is 1.20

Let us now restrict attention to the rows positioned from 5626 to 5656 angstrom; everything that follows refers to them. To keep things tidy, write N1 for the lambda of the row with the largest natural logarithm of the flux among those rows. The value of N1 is 5637.0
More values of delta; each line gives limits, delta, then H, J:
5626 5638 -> -32.5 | 1.2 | 33.7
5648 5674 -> -29.6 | 1.8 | 31.4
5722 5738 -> -30.6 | 0.9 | 31.5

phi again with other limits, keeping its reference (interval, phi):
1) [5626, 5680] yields 5664.0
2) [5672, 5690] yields 5688.0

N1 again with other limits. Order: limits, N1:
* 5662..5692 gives 5673.0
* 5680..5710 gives 5682.0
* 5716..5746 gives 5721.0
